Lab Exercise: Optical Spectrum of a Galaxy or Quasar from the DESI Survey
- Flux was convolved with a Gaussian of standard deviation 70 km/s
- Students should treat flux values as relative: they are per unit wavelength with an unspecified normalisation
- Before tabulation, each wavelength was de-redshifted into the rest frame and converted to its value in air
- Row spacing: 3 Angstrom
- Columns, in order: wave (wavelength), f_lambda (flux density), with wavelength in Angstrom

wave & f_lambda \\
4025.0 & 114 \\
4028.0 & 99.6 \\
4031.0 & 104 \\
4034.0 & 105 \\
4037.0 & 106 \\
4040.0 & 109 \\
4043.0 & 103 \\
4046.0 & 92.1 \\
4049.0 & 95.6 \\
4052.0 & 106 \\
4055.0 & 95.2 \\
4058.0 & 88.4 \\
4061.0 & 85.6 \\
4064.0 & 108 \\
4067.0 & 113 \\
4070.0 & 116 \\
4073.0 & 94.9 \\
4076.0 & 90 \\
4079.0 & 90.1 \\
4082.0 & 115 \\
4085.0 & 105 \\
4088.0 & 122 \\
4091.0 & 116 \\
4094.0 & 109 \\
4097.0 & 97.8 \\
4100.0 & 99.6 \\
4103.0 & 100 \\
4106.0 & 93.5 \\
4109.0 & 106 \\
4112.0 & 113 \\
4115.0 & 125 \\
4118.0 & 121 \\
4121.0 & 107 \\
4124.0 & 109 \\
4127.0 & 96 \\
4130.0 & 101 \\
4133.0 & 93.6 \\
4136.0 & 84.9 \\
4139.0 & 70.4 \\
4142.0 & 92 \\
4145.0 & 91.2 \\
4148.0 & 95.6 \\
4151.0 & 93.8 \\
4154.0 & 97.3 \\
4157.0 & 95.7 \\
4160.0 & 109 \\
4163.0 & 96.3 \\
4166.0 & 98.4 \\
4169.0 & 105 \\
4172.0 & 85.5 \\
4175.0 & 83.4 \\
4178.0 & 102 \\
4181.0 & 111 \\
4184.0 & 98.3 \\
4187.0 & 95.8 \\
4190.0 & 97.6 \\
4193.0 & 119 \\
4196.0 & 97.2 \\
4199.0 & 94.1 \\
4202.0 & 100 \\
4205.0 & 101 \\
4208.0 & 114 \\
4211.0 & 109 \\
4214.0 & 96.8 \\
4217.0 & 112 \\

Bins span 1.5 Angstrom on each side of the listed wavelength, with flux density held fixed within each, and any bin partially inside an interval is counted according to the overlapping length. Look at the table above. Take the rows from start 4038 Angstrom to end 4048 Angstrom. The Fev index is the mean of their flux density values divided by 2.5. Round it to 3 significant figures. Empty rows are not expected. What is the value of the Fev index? 40.5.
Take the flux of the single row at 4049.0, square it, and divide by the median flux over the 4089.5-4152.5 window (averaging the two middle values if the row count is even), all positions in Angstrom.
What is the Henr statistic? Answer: 92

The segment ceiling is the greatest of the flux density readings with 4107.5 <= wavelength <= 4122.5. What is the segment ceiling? 125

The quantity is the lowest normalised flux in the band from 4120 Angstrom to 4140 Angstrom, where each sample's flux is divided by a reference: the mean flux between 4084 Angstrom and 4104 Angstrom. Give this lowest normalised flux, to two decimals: 0.66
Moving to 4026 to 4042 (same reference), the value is 0.93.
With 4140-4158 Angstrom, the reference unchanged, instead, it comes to 0.85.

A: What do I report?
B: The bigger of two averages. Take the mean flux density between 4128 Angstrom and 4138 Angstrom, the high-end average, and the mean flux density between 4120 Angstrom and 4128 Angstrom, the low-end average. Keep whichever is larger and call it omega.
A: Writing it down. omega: 104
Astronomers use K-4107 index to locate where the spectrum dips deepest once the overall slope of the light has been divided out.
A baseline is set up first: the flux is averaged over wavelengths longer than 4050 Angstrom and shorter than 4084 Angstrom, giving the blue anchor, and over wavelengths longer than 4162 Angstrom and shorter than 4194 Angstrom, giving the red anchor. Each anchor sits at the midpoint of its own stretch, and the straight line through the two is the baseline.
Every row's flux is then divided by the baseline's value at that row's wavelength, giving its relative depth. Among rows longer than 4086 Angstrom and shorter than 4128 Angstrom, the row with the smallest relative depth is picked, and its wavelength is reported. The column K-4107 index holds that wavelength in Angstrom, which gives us 4106.0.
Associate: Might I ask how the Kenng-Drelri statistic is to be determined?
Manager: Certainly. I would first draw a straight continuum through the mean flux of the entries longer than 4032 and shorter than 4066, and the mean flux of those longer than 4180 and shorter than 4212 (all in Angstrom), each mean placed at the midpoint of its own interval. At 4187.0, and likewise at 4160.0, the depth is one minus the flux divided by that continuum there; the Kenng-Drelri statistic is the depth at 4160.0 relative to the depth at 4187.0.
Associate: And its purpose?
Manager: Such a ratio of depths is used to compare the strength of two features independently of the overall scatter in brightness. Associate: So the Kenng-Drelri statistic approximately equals -0.9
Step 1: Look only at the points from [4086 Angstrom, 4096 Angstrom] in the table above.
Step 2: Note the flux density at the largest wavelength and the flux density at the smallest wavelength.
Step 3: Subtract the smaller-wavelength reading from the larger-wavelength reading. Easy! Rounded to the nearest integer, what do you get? -13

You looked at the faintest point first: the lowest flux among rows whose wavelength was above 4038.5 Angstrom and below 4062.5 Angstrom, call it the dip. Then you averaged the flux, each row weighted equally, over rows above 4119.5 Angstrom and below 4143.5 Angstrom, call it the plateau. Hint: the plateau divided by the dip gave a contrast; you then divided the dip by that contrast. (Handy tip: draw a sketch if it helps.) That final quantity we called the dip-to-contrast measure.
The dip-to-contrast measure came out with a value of 77.8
